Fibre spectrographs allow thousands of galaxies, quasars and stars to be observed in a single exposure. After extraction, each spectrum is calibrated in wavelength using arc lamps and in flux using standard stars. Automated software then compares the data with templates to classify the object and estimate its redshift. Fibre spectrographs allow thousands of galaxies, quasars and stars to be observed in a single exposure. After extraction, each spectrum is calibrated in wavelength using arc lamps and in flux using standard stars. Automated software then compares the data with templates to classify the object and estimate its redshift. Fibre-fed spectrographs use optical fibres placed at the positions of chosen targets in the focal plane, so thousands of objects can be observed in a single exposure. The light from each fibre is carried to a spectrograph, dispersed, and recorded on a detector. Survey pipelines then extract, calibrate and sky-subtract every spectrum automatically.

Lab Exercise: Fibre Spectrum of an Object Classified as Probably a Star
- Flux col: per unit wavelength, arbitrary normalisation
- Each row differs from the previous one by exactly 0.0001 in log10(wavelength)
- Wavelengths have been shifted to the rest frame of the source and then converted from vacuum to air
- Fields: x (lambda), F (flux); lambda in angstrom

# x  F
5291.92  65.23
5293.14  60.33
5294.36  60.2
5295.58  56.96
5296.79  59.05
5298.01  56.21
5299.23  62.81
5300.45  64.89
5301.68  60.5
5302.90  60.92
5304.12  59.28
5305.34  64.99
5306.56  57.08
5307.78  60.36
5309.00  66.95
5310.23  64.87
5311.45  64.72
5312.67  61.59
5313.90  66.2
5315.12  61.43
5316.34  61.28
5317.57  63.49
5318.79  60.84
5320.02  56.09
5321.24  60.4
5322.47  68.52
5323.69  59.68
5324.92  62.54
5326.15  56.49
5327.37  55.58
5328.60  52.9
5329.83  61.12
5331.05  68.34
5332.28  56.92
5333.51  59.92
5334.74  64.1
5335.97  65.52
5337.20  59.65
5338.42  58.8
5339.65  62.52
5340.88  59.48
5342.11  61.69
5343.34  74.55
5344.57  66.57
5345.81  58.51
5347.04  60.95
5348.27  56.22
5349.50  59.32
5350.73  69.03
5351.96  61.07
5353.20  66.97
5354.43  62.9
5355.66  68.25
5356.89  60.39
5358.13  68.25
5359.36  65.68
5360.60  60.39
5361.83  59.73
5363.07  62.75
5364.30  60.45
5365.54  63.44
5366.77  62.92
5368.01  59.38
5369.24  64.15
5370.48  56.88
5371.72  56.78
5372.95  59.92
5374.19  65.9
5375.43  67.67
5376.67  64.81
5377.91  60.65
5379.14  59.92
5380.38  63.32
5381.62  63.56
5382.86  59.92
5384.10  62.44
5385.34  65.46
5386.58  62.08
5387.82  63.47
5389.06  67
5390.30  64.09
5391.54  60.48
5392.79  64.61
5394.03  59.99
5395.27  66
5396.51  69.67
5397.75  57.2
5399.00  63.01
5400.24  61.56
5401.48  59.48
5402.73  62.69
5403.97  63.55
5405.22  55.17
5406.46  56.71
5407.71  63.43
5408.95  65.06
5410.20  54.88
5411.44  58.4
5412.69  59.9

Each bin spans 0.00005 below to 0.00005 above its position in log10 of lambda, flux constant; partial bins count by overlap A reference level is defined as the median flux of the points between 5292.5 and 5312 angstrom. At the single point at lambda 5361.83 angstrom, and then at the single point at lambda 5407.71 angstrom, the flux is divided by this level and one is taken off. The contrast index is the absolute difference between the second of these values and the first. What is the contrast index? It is 0.061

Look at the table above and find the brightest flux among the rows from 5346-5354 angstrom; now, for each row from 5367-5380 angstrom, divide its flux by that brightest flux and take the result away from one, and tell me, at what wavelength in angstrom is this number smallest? 5375.43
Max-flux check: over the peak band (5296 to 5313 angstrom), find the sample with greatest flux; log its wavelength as 5309.00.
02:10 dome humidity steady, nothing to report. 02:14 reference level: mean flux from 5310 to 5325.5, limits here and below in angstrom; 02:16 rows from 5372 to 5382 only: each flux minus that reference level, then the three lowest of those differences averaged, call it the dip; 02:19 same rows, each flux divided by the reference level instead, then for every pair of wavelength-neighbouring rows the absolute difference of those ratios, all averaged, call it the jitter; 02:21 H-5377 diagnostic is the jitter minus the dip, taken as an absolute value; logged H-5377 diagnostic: 2.3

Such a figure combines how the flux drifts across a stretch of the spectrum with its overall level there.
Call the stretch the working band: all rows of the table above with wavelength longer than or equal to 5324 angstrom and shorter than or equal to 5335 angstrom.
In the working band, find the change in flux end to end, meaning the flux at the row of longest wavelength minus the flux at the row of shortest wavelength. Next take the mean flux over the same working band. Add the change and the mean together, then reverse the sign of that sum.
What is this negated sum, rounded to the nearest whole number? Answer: -61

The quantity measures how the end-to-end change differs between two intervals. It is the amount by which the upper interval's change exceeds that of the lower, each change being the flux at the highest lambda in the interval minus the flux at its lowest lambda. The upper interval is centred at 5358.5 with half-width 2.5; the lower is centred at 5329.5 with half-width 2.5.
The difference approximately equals -13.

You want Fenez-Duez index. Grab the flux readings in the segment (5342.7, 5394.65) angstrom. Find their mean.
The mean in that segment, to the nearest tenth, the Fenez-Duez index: 62.9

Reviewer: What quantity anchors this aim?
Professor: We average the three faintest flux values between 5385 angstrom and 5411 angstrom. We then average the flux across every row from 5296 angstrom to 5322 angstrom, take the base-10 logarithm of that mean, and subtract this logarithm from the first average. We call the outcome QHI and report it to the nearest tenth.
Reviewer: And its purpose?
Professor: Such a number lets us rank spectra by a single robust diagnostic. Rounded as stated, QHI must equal 53.8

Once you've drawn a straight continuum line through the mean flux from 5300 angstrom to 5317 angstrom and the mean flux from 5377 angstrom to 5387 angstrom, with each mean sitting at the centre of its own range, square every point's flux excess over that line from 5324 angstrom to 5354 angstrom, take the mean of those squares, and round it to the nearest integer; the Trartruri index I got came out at 24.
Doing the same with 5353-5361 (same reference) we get 16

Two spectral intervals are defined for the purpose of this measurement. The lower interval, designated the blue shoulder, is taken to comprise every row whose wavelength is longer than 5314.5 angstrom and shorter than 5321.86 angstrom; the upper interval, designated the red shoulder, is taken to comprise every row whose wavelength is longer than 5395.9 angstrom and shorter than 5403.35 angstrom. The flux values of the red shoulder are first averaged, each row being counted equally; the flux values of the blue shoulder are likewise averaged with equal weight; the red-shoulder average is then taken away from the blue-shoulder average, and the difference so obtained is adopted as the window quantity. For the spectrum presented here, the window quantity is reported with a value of -2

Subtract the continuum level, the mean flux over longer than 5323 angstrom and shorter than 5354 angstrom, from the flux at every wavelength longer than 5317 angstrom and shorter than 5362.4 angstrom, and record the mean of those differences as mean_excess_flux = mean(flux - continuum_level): 0.4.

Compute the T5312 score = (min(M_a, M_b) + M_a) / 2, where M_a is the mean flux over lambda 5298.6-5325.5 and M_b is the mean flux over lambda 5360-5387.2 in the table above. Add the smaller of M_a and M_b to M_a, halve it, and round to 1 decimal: 62.1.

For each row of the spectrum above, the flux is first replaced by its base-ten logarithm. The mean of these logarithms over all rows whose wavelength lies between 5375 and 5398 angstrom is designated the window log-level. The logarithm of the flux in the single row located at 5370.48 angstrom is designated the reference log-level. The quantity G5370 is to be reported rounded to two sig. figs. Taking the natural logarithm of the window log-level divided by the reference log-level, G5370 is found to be 0.026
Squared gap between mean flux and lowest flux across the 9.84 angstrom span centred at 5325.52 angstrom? 46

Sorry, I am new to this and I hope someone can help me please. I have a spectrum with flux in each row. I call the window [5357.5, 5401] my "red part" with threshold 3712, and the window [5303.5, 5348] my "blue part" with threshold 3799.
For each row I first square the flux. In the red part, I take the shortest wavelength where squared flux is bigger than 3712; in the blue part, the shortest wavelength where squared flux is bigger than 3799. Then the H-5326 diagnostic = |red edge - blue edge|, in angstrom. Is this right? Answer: 52.8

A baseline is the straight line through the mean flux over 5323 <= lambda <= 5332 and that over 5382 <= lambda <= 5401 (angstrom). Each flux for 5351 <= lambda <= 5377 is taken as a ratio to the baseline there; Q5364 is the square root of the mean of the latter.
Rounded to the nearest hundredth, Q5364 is 1.01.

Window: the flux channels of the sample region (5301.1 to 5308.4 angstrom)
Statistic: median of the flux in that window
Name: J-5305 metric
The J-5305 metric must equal 60.4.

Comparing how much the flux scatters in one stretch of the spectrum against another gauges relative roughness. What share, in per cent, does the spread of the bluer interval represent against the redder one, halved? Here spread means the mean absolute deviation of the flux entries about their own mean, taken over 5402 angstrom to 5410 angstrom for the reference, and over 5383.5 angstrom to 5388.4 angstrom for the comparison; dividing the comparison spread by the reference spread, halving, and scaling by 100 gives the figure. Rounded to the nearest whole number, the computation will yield 16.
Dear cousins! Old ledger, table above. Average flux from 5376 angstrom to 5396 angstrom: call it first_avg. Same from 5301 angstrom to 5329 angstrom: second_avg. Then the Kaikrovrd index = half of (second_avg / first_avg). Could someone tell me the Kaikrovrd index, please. 0.486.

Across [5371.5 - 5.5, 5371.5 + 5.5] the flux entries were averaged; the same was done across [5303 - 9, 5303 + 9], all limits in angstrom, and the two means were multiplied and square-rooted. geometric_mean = 61.7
